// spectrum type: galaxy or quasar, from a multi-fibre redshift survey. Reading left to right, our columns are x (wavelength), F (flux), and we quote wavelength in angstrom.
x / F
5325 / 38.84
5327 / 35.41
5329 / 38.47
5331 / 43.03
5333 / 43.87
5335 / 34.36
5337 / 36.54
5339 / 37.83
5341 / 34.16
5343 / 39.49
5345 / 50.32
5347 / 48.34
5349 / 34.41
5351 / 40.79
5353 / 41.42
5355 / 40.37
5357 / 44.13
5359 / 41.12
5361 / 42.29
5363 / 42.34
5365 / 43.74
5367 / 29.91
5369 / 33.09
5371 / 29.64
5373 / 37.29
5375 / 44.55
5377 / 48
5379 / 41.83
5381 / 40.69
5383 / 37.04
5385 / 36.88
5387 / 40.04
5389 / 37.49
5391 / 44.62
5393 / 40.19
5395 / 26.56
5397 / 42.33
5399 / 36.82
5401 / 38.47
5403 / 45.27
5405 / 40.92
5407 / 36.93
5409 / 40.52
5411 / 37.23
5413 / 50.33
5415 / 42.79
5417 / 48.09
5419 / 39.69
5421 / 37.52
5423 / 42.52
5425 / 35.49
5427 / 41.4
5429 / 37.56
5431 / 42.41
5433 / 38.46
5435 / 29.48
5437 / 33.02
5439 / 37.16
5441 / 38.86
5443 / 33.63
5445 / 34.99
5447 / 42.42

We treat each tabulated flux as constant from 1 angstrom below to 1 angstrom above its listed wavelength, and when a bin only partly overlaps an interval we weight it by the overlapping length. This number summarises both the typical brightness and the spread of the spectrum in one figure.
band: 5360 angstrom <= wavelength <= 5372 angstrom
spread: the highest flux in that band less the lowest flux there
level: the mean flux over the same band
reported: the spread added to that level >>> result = 50.9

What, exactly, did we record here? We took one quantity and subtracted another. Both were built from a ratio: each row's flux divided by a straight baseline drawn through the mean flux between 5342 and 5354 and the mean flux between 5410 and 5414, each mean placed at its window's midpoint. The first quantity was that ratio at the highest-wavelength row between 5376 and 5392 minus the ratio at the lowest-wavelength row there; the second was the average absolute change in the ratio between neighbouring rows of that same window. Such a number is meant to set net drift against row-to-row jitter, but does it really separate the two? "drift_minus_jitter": -0.16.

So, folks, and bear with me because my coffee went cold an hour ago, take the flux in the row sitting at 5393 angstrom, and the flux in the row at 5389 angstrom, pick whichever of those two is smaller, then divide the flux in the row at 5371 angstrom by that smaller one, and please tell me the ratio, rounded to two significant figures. 0.79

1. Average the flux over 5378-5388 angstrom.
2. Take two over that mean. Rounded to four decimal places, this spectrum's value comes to 0.0509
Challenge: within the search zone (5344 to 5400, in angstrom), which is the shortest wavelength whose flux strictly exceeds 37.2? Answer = 5345 angstrom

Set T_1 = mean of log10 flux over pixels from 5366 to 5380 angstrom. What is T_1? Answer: 1.570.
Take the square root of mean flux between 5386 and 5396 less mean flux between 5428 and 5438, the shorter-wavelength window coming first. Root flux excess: 1.3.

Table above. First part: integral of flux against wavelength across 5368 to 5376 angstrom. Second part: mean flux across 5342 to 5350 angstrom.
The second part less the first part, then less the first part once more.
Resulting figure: -535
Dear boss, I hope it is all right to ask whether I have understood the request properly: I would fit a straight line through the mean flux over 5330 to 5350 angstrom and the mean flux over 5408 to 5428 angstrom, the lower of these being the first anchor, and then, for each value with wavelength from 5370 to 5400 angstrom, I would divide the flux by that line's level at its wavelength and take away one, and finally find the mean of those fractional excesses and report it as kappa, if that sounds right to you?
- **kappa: -0.050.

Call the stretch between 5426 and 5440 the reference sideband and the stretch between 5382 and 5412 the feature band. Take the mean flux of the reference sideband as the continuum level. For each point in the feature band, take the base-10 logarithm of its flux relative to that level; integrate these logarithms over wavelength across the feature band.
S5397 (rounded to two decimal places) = 0.49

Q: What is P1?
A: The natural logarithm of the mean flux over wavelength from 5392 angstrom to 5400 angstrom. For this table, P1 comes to 3.60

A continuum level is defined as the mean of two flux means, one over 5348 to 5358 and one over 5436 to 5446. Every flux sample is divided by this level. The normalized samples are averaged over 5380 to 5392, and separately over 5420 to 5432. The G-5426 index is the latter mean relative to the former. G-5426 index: 1.00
